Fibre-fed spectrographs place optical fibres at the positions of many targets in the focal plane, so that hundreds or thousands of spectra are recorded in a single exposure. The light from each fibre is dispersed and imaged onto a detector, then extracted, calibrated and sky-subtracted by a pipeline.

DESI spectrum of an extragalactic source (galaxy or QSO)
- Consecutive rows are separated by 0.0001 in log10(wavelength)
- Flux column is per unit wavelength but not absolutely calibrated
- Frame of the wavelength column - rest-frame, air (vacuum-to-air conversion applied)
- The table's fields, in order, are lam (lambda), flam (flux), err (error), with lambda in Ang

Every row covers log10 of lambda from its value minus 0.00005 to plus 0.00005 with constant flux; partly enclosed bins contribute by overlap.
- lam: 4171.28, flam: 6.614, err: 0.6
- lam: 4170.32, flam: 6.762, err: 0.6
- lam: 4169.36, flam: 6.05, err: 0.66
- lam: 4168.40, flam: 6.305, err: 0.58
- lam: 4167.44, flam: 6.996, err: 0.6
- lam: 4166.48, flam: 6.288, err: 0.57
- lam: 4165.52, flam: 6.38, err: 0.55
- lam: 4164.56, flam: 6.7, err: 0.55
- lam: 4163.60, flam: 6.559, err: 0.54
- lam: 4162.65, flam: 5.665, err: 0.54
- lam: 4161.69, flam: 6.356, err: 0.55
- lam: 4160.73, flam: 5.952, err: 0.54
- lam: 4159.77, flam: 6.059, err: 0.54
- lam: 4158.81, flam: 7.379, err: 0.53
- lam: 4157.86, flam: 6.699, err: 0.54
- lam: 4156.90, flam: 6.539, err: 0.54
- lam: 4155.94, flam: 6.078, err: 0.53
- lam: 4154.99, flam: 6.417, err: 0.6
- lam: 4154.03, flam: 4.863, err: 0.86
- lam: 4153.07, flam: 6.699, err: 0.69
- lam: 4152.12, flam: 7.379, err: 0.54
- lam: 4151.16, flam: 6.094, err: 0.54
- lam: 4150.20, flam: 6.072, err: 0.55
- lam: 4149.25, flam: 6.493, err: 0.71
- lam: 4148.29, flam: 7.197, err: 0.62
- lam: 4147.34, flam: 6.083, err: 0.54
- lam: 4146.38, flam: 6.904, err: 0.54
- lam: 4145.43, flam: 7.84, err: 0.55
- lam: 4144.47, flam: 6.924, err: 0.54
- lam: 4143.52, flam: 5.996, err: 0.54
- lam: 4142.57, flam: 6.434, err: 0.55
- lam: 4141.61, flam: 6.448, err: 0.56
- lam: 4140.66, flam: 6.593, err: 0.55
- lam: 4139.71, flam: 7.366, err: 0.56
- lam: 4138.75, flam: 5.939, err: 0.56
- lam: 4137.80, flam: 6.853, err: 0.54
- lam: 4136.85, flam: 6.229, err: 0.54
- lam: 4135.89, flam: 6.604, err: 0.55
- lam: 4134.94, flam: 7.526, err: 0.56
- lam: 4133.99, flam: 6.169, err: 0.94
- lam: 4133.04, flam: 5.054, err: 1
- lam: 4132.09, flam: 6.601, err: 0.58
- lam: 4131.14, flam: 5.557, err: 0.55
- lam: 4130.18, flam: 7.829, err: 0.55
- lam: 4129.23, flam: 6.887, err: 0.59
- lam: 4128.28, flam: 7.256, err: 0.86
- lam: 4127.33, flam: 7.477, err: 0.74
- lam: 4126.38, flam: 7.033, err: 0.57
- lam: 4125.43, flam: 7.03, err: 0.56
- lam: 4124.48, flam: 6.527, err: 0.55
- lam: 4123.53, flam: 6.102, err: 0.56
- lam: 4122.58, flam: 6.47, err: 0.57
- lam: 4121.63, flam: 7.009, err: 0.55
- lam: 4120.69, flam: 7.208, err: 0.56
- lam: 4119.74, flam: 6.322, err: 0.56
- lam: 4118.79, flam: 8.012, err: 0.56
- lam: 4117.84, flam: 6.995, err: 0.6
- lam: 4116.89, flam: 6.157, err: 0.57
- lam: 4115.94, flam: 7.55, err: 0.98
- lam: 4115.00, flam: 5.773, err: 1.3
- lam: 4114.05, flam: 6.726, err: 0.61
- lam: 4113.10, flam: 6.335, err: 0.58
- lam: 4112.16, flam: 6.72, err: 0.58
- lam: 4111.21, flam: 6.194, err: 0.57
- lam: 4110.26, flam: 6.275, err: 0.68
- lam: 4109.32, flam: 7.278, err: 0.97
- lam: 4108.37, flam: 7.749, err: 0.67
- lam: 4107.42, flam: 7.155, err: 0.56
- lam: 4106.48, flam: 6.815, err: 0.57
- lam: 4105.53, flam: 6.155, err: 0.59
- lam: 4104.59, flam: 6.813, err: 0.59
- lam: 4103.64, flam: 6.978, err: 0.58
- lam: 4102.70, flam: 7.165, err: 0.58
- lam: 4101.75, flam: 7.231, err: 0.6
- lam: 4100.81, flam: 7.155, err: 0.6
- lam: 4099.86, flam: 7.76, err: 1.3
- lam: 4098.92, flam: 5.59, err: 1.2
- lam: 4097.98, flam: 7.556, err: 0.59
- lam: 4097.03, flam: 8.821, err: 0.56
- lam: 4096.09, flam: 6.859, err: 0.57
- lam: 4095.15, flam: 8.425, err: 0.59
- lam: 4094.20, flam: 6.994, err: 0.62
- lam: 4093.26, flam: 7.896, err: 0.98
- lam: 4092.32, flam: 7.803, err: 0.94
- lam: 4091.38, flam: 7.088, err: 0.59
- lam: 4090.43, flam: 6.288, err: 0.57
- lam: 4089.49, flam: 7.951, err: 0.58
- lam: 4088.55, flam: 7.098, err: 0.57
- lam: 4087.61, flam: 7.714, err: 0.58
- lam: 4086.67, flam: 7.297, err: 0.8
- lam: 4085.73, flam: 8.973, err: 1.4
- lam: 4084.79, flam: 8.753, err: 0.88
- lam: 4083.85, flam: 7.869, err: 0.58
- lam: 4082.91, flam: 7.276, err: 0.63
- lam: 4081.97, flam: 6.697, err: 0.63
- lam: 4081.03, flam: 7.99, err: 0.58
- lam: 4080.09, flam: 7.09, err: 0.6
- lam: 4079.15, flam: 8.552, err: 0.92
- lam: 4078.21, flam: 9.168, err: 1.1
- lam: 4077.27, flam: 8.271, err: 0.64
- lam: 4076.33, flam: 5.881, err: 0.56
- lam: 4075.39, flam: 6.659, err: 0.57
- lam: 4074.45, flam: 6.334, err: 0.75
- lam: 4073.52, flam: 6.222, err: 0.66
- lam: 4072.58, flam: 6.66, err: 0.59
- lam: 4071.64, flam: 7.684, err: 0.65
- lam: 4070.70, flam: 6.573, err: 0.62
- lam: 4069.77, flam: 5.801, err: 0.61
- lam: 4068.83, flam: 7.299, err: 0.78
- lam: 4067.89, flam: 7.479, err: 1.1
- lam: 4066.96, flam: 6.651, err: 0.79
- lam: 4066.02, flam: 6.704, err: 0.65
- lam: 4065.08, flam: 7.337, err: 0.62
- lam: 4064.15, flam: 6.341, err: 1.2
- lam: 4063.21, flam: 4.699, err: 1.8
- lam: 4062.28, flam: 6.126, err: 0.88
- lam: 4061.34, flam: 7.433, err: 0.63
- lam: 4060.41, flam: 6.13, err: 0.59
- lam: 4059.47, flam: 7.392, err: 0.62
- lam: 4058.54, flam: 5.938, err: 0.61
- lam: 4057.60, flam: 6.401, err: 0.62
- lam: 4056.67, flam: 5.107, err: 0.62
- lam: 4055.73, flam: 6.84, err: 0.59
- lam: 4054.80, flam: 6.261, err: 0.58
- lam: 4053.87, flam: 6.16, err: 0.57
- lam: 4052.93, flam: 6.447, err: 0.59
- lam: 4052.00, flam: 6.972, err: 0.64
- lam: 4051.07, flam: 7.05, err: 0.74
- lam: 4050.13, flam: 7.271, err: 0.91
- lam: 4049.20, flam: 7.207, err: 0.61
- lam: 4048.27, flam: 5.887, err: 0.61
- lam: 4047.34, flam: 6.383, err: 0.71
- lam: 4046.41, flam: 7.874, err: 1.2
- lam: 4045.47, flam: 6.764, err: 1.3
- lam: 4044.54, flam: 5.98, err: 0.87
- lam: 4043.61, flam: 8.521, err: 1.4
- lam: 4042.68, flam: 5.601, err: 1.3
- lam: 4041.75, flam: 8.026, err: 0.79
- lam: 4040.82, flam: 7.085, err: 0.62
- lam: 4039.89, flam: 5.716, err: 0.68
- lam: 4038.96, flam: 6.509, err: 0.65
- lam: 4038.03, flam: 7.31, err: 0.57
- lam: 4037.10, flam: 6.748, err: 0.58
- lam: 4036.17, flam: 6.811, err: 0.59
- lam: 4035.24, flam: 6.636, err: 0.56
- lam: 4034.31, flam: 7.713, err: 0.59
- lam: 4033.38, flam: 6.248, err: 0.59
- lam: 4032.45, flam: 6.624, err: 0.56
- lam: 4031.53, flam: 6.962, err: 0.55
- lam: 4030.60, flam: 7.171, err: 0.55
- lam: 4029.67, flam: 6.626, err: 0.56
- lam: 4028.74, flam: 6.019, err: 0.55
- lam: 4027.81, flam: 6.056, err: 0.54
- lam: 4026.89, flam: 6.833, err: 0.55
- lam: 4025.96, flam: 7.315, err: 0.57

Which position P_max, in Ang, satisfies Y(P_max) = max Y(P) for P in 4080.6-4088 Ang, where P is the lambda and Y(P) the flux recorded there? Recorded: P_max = 4085.73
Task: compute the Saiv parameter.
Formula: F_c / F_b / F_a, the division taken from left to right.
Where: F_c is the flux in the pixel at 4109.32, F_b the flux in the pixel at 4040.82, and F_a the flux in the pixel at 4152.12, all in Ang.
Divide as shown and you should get 0.139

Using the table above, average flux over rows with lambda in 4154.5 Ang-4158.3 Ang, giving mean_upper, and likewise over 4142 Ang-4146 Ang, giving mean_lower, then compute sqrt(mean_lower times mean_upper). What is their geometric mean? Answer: 6.61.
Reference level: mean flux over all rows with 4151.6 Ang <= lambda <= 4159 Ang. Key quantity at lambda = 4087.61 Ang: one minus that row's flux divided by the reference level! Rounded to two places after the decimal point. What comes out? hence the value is -0.19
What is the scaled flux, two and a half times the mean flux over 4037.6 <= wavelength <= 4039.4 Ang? 17.3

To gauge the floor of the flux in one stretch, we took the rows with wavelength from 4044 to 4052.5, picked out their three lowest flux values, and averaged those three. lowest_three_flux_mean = 6.08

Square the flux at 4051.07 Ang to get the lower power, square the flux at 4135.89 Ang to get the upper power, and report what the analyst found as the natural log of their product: 7.68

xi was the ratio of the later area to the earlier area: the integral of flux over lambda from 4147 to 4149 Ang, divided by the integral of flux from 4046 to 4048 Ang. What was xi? 0.95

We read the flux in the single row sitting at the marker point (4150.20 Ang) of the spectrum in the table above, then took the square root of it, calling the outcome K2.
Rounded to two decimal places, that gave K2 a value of 2.46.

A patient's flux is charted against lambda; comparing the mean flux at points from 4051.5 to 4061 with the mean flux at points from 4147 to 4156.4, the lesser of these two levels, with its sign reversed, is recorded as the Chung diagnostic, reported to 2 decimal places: -6.34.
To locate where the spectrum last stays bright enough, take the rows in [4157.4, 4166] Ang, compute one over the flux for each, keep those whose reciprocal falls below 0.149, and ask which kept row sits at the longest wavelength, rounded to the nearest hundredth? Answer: 4158.81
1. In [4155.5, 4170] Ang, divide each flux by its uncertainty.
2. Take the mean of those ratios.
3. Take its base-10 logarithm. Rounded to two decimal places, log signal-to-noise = 1.06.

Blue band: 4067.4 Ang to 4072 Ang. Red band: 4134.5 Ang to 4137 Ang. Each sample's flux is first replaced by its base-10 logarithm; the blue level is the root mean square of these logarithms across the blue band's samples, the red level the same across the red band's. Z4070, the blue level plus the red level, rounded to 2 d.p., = 1.67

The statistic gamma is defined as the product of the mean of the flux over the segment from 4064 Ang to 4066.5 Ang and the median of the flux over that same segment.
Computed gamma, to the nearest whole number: 46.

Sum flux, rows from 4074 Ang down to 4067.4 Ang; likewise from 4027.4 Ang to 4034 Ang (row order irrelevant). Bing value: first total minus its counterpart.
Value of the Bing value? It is 2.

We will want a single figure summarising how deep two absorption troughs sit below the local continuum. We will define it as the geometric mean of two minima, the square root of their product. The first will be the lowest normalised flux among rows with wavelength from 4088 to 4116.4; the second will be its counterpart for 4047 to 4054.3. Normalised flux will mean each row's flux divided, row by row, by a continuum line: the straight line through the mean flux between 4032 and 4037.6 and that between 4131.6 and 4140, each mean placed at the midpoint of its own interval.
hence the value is 0.86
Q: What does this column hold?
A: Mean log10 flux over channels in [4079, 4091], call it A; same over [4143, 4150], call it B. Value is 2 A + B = 2.59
